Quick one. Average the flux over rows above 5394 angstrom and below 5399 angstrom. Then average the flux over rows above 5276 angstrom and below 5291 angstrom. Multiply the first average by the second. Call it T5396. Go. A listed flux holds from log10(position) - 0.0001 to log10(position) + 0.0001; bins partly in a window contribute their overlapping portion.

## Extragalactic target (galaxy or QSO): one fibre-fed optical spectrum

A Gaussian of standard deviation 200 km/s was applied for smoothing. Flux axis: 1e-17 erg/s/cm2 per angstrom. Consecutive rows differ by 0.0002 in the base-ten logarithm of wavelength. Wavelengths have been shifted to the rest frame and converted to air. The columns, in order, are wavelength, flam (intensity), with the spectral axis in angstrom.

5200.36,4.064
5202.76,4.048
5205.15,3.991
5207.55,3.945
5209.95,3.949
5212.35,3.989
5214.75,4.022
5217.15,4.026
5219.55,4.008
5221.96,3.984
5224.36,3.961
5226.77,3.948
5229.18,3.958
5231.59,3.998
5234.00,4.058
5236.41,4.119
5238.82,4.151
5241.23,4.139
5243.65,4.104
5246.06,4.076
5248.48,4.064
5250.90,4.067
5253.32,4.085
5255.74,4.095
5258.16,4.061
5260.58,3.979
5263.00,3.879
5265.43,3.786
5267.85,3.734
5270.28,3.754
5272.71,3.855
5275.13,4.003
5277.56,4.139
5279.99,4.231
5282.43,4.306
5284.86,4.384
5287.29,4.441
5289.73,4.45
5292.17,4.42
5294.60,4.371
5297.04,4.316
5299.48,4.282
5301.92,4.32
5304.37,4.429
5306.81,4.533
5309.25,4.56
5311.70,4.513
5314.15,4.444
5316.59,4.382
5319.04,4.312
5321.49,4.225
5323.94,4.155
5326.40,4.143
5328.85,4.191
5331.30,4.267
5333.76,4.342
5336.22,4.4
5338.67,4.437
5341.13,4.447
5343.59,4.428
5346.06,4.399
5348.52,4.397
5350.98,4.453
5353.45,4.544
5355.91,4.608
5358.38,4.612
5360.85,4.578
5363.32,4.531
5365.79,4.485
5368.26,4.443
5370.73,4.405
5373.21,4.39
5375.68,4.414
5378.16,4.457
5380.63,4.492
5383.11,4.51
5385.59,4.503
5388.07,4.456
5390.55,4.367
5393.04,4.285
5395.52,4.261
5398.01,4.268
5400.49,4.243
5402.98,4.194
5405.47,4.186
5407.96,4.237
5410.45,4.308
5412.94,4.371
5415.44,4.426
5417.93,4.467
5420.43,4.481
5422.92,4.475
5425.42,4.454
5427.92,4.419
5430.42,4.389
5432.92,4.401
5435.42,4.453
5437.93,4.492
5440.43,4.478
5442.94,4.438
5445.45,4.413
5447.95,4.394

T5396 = 18.4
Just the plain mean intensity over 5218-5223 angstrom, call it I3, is 4.00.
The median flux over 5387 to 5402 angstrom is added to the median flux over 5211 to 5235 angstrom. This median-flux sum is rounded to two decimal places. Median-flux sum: 8.27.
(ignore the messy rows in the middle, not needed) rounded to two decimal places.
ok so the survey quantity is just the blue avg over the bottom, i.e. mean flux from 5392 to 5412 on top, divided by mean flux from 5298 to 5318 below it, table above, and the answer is 0.96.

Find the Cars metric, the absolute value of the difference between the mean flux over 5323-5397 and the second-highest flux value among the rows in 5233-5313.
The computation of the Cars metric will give 0.12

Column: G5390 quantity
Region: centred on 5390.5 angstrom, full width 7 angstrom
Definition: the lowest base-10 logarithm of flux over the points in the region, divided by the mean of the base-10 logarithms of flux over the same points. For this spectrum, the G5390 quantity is 0.987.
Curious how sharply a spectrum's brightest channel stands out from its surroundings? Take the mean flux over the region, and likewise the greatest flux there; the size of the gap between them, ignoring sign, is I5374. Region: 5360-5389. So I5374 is 0.106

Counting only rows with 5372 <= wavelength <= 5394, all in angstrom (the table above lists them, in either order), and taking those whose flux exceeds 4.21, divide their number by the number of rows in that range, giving 1.0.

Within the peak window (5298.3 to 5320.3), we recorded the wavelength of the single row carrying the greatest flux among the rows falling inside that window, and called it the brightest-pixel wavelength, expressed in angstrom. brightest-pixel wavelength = 5309.25 angstrom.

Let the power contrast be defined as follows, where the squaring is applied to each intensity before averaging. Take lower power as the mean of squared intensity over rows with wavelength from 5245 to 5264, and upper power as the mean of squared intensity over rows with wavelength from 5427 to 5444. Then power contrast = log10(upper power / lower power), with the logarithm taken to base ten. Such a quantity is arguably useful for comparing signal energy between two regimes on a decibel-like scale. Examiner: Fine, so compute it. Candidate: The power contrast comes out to 0.082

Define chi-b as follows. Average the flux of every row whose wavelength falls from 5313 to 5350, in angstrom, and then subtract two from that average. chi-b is 2.33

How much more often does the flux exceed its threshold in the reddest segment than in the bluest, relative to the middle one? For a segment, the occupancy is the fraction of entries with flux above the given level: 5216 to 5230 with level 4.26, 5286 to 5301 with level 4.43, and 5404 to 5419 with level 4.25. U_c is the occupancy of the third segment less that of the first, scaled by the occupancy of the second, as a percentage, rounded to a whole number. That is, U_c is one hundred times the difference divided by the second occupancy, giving 200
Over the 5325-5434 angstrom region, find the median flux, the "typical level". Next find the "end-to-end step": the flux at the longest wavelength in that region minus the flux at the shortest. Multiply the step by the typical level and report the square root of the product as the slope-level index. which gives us 1.1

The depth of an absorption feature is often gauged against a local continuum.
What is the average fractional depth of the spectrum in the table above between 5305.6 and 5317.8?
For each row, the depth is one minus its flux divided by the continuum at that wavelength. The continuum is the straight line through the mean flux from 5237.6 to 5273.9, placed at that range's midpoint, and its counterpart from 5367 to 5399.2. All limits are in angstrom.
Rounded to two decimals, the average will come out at -0.08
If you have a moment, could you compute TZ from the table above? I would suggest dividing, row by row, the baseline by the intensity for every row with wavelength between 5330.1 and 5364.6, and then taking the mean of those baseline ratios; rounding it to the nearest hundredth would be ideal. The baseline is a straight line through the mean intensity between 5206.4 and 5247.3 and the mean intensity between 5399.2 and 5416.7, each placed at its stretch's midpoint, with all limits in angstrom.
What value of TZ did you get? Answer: 0.94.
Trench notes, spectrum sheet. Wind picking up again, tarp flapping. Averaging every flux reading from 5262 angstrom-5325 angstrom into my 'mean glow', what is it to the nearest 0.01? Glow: 4.24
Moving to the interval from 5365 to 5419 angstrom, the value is 4.37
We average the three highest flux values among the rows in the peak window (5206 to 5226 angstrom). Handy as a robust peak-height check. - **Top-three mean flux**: 4.02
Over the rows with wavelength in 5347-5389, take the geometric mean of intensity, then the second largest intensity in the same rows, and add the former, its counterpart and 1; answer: 10.1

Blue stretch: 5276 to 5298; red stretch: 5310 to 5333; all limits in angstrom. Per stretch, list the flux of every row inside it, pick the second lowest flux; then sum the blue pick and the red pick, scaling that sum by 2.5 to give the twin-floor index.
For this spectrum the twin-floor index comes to 21.0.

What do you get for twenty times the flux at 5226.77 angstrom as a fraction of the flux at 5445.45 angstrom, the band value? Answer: 17.9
